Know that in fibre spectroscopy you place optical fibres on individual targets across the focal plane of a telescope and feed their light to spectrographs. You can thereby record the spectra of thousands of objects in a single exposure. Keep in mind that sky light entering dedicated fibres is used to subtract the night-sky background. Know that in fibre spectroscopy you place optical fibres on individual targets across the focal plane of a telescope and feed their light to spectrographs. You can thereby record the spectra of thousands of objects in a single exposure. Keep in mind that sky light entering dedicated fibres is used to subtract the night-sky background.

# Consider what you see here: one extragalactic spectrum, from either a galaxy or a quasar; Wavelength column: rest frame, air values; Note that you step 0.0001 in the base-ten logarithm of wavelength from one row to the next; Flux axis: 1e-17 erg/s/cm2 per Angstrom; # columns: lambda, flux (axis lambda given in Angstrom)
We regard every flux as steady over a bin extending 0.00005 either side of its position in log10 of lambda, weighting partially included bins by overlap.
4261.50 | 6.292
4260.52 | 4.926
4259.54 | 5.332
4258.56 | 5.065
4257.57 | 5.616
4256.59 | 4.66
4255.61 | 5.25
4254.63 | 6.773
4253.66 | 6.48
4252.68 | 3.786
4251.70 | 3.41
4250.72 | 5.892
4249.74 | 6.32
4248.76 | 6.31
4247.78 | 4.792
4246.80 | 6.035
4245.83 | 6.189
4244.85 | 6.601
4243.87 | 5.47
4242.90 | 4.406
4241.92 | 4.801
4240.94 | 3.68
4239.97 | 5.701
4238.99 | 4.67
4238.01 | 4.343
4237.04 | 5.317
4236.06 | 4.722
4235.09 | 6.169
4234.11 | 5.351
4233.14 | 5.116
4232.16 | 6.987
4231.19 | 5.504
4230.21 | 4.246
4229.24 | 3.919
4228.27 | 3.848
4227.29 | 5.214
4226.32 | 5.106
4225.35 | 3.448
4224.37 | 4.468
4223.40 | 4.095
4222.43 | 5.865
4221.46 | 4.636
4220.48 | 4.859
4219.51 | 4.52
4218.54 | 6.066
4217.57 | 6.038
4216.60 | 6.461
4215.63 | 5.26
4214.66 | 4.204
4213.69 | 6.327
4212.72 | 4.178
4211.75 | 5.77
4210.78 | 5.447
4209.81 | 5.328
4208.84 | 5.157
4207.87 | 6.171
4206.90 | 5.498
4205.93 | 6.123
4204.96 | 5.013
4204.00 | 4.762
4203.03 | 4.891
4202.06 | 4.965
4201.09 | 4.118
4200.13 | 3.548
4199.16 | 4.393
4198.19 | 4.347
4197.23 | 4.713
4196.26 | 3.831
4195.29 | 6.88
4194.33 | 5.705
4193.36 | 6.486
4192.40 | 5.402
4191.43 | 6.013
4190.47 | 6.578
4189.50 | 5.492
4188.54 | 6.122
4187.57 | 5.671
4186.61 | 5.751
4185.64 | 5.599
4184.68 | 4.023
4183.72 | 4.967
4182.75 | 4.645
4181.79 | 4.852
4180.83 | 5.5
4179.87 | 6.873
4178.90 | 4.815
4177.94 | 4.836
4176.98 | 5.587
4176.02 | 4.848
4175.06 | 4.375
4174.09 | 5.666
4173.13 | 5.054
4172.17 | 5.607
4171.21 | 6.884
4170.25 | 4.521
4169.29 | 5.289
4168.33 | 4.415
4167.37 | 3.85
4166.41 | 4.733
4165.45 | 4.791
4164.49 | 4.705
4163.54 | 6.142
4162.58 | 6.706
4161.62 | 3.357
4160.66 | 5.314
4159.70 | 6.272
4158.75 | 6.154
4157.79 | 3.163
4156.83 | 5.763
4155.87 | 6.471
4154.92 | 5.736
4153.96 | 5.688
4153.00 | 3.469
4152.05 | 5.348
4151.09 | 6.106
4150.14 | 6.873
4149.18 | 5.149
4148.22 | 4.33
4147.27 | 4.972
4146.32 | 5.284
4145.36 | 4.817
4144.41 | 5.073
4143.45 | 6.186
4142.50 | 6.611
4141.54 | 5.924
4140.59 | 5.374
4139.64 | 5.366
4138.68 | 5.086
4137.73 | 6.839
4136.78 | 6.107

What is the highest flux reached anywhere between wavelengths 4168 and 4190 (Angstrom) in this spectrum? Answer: 6.884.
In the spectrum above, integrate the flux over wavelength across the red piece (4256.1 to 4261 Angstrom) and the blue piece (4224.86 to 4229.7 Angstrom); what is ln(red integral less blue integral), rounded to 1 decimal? 1.4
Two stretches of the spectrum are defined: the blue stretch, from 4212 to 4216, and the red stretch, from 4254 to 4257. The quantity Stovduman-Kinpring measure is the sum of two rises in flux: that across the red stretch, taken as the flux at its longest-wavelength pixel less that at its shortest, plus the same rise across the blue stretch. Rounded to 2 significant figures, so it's -1.0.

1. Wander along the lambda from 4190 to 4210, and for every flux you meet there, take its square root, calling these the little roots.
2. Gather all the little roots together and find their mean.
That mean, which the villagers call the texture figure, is 2.279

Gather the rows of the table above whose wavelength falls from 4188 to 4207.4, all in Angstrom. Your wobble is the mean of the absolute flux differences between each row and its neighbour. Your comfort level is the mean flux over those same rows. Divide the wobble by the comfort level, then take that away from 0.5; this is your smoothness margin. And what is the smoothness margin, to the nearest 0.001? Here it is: 0.352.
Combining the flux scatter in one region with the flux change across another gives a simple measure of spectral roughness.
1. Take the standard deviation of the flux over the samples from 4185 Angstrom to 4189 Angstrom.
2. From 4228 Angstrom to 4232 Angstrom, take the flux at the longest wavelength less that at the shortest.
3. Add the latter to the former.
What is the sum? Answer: 1.9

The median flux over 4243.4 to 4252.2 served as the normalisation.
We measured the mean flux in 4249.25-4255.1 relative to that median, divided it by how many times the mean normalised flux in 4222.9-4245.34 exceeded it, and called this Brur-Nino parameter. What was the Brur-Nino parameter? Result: 0.998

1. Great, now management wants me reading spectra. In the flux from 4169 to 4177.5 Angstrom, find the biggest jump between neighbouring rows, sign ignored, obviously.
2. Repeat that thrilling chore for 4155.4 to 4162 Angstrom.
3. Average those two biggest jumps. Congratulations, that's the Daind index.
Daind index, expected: 2.7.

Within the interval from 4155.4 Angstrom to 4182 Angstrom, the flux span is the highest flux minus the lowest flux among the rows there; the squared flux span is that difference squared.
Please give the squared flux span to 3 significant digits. 13.8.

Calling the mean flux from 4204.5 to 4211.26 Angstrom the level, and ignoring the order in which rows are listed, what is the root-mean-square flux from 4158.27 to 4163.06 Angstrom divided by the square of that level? 0.186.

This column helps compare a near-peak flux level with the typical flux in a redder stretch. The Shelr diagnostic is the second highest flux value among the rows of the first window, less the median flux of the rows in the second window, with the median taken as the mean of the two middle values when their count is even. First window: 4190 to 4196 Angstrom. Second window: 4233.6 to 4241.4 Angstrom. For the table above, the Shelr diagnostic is 1.6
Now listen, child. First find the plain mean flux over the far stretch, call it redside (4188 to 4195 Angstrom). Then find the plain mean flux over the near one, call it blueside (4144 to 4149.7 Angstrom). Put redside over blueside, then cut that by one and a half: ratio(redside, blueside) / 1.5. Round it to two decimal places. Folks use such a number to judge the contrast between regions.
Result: 0.81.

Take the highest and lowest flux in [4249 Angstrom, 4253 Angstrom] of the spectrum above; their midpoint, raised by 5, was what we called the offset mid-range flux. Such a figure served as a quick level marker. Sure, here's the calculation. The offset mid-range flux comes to 9.9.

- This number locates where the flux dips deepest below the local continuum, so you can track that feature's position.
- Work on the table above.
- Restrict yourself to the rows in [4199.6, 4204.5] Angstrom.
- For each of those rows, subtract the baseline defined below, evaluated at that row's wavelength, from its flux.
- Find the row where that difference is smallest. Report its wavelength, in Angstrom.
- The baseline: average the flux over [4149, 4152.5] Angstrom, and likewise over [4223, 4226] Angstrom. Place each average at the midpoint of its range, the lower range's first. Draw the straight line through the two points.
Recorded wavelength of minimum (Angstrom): 4200.13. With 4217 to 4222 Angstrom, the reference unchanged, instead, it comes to 4219.51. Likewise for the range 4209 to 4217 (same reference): 4212.72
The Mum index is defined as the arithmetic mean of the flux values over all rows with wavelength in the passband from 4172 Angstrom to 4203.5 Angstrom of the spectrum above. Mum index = 5.2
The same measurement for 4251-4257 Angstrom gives 5.1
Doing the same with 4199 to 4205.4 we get 4.5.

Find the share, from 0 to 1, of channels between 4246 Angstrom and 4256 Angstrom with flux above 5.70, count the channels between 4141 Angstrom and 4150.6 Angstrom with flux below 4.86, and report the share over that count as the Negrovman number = 0.30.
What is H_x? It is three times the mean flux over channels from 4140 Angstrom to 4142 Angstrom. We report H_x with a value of 16.9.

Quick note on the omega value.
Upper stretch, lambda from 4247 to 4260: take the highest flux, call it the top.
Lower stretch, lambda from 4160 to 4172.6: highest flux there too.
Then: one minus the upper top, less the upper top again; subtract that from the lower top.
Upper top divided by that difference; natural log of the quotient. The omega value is -1.054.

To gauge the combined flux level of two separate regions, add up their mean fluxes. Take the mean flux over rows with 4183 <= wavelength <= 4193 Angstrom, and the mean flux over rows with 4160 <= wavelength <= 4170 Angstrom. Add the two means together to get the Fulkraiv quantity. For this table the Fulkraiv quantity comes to 10.5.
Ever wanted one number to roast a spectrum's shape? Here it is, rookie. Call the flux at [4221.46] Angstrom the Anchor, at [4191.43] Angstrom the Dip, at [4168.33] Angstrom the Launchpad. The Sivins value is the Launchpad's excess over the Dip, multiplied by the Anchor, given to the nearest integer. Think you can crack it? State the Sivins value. -7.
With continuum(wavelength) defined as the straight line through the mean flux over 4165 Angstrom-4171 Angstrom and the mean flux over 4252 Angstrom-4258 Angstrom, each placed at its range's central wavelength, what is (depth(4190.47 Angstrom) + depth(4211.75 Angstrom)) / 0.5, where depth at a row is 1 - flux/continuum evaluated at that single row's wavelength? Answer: -1.0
